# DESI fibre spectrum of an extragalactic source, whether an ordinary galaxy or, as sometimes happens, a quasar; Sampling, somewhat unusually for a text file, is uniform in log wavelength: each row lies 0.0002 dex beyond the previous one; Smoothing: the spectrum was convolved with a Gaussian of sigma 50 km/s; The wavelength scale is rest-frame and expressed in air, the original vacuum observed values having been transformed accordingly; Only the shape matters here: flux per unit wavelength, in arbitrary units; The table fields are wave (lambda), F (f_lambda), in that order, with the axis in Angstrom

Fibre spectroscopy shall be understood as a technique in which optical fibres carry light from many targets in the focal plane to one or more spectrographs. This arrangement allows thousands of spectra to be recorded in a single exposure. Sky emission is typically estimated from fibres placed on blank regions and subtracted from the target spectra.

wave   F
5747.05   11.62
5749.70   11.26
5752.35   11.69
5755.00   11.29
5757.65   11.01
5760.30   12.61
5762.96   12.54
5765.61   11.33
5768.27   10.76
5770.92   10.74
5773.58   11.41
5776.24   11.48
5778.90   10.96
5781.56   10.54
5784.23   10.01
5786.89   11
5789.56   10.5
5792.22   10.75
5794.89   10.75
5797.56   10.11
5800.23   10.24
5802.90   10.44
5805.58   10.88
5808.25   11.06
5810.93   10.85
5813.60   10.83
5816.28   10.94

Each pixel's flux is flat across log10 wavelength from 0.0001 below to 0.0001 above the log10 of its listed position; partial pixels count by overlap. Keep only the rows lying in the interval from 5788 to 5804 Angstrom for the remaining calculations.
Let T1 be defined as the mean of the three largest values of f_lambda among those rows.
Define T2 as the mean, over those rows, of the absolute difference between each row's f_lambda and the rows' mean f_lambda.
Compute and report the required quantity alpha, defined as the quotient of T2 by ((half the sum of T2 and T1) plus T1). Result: 0.0125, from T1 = 10.7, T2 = 0.20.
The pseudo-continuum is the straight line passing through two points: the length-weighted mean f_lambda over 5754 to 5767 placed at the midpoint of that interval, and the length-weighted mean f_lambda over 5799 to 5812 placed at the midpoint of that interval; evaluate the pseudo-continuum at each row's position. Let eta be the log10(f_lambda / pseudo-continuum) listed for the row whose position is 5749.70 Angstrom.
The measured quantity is -0.028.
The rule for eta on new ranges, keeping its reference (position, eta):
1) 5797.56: -0.032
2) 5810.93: 0.012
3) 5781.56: -0.029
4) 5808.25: 0.017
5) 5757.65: -0.031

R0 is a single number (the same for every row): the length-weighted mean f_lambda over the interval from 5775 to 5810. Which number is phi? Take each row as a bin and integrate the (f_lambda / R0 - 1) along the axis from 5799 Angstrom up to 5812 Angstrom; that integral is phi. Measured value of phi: 0.0 Angstrom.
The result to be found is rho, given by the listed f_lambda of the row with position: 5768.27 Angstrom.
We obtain 10.76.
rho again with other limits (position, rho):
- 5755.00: 11.29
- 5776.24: 11.48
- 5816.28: 10.94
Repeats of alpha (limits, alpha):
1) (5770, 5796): 0.0186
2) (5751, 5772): 0.0314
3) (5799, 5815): 0.0152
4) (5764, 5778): 0.0183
